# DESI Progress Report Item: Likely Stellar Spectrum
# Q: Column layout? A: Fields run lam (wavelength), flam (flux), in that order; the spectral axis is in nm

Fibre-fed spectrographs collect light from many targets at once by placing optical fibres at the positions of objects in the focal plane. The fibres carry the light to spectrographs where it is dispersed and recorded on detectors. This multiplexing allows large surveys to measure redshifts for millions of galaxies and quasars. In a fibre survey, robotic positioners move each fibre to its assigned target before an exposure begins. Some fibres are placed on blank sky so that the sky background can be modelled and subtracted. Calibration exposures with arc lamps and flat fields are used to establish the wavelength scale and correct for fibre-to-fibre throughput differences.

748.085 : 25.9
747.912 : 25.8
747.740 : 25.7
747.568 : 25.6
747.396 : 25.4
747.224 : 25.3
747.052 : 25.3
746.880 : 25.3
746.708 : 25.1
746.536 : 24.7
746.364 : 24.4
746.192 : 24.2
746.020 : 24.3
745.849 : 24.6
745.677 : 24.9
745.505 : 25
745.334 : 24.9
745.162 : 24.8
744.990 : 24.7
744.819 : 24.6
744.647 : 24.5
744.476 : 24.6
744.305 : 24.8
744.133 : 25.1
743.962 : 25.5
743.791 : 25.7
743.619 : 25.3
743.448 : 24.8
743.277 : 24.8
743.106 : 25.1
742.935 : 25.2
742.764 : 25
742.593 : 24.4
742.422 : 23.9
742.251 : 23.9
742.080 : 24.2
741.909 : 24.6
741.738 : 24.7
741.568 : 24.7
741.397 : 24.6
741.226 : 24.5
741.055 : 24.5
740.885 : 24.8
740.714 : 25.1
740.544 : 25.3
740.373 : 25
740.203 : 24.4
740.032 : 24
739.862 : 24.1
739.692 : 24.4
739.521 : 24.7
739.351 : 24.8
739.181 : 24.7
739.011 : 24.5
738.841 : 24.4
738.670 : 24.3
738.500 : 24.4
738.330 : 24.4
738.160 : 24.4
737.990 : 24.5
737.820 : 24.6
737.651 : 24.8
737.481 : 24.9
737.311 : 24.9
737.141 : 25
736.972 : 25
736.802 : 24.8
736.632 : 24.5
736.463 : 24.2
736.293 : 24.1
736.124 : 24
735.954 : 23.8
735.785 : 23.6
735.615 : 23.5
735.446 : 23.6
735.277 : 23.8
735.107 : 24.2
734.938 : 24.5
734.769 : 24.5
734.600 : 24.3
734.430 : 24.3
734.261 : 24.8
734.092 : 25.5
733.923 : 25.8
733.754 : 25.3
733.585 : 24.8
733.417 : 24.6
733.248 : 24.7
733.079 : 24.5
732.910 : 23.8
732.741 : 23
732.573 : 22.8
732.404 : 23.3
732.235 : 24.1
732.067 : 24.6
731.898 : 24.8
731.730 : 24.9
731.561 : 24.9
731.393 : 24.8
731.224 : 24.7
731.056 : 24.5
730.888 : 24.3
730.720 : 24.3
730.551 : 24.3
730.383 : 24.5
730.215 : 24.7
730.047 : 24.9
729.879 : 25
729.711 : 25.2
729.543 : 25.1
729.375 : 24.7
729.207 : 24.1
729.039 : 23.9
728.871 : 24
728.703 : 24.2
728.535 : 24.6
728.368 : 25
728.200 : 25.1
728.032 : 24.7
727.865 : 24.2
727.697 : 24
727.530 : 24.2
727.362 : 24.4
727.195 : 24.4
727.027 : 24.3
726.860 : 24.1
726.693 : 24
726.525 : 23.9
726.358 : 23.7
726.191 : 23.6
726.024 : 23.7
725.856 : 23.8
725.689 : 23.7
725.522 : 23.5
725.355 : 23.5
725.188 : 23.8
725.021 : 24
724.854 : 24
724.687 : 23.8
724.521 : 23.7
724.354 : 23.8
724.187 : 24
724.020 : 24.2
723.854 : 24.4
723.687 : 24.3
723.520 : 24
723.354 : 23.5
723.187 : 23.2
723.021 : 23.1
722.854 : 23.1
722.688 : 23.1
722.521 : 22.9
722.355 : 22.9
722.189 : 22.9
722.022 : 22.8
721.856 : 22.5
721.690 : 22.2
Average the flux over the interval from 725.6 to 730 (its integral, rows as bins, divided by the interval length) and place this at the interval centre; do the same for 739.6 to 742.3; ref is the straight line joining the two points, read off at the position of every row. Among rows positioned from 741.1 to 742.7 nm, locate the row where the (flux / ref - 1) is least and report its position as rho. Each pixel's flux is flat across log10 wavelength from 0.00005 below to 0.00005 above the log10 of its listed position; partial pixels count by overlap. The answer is 742.422 nm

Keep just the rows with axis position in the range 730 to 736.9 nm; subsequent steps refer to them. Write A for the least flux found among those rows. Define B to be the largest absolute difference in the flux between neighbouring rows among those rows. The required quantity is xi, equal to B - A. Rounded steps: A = 22.8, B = 0.8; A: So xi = -22.0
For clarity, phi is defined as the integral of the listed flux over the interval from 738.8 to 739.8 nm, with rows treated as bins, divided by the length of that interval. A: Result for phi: 24.6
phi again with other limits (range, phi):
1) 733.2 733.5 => 24.6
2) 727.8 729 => 24.5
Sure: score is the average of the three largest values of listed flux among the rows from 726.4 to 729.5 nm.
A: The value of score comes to 24.93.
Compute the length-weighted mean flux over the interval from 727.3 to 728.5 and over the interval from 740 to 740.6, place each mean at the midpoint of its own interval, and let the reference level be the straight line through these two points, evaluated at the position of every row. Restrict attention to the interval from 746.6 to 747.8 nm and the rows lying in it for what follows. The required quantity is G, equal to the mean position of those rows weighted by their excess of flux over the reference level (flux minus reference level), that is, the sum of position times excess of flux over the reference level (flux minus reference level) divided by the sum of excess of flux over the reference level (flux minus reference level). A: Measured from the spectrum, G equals 747.32 nm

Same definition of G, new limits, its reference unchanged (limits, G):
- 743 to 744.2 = 743.74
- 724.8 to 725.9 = 725.41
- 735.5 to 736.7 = 735.96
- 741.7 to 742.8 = 742.24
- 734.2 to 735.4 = 735.04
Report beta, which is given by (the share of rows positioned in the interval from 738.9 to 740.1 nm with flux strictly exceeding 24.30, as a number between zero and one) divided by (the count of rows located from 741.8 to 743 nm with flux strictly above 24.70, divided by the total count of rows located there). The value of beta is 2.5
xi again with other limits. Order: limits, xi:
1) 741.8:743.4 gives -23.3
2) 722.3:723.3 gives -22.7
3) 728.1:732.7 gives -22.0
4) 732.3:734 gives -22.0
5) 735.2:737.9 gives -23.2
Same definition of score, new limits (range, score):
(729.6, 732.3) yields 25.03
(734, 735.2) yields 24.93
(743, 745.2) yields 25.50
